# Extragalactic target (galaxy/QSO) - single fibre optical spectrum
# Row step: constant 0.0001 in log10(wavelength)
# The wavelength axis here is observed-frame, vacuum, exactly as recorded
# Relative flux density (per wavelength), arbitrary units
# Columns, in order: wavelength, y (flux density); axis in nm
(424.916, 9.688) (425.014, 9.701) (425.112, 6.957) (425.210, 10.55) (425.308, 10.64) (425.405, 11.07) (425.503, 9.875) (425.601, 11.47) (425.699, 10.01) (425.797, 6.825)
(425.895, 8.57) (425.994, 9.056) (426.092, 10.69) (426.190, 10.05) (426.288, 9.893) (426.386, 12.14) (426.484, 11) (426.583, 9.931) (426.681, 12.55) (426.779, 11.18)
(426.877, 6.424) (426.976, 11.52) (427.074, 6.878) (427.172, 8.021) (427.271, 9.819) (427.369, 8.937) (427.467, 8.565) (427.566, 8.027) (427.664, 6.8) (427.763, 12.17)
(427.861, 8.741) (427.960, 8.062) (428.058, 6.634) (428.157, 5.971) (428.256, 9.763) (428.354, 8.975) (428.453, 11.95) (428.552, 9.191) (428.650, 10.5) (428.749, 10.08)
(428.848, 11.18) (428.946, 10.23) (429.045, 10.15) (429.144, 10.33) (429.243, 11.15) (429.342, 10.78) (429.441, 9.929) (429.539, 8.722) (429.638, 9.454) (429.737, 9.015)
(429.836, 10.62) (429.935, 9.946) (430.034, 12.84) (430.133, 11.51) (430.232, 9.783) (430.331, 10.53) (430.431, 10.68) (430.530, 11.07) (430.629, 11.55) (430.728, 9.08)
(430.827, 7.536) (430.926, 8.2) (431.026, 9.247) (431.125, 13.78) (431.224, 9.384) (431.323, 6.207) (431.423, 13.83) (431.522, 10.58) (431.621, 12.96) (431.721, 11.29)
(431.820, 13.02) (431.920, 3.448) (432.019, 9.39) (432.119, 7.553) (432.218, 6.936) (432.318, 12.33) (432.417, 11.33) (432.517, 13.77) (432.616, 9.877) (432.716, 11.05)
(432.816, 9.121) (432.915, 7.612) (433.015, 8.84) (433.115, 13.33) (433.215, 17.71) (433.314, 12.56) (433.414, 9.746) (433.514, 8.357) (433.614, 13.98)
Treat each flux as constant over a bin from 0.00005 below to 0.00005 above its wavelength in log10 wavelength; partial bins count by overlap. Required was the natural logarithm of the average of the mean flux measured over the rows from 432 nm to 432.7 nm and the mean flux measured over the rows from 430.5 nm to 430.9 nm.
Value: 2.30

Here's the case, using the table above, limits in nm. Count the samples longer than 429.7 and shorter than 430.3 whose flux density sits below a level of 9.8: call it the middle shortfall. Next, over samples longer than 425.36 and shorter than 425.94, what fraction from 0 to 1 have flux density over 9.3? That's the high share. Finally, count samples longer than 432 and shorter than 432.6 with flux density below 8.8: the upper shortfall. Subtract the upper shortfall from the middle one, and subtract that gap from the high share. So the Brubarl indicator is 0.67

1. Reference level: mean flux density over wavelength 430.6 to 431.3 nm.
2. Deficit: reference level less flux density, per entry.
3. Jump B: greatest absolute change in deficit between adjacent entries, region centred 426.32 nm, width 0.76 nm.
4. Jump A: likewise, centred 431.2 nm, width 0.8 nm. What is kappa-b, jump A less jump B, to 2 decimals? 5.00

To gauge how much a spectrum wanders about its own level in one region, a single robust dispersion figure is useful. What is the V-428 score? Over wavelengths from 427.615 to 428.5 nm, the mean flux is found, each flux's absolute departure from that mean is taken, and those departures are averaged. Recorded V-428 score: 1.7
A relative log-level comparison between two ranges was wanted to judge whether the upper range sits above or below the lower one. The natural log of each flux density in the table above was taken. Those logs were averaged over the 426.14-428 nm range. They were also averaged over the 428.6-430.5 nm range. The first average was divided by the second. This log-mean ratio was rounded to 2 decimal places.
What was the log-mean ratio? 0.96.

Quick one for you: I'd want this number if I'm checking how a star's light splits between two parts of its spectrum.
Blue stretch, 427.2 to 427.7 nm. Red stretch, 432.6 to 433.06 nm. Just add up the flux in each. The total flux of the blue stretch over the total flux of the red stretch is 0.91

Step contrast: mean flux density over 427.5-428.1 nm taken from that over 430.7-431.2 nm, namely 1.2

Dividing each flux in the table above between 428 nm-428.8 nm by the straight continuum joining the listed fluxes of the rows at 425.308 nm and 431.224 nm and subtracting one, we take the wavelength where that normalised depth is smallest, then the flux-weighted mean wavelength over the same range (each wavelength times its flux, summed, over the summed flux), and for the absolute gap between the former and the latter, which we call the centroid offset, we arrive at 0.28 nm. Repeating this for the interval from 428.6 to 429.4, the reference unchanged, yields 0.25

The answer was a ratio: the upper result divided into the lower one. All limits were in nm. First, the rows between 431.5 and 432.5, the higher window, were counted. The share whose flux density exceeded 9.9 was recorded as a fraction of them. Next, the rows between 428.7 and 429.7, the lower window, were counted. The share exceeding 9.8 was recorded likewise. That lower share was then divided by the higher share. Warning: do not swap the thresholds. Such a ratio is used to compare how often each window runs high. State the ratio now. 1.3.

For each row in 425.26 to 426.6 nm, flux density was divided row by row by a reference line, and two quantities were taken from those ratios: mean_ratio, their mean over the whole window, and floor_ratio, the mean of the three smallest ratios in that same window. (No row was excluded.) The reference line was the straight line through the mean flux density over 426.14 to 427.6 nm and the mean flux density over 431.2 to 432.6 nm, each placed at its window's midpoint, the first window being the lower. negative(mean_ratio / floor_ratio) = -1.24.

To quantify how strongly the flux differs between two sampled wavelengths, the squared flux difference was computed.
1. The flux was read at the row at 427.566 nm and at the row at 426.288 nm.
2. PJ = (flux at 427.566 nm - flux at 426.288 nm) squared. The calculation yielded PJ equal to 3.5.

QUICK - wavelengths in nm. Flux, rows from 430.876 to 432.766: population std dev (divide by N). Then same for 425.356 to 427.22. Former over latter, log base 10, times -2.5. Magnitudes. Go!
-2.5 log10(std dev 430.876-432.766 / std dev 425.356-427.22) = -0.5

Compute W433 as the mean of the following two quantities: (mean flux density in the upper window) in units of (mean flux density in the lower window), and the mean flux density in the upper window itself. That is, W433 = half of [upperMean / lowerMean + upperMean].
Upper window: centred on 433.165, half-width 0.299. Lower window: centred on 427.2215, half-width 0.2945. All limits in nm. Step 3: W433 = 6.5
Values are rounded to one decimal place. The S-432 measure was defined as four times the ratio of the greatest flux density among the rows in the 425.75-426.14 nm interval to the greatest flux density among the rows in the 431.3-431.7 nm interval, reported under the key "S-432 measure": 3.1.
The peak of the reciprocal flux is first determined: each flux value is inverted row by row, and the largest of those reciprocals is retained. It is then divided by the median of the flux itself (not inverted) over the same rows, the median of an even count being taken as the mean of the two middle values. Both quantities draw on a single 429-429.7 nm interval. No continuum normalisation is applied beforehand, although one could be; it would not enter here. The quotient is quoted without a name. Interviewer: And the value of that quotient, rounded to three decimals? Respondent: 0.011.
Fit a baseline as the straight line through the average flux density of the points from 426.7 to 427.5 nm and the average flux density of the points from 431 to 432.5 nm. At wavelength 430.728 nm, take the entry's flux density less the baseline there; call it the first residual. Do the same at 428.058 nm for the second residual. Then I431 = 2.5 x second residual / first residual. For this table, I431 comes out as 8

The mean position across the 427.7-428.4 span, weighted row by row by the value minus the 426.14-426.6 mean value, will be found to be 428.13 nm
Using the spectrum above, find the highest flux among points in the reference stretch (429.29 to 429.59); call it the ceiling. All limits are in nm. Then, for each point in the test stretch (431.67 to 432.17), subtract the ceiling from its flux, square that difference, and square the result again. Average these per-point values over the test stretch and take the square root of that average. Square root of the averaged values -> 25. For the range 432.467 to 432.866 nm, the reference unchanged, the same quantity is 5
